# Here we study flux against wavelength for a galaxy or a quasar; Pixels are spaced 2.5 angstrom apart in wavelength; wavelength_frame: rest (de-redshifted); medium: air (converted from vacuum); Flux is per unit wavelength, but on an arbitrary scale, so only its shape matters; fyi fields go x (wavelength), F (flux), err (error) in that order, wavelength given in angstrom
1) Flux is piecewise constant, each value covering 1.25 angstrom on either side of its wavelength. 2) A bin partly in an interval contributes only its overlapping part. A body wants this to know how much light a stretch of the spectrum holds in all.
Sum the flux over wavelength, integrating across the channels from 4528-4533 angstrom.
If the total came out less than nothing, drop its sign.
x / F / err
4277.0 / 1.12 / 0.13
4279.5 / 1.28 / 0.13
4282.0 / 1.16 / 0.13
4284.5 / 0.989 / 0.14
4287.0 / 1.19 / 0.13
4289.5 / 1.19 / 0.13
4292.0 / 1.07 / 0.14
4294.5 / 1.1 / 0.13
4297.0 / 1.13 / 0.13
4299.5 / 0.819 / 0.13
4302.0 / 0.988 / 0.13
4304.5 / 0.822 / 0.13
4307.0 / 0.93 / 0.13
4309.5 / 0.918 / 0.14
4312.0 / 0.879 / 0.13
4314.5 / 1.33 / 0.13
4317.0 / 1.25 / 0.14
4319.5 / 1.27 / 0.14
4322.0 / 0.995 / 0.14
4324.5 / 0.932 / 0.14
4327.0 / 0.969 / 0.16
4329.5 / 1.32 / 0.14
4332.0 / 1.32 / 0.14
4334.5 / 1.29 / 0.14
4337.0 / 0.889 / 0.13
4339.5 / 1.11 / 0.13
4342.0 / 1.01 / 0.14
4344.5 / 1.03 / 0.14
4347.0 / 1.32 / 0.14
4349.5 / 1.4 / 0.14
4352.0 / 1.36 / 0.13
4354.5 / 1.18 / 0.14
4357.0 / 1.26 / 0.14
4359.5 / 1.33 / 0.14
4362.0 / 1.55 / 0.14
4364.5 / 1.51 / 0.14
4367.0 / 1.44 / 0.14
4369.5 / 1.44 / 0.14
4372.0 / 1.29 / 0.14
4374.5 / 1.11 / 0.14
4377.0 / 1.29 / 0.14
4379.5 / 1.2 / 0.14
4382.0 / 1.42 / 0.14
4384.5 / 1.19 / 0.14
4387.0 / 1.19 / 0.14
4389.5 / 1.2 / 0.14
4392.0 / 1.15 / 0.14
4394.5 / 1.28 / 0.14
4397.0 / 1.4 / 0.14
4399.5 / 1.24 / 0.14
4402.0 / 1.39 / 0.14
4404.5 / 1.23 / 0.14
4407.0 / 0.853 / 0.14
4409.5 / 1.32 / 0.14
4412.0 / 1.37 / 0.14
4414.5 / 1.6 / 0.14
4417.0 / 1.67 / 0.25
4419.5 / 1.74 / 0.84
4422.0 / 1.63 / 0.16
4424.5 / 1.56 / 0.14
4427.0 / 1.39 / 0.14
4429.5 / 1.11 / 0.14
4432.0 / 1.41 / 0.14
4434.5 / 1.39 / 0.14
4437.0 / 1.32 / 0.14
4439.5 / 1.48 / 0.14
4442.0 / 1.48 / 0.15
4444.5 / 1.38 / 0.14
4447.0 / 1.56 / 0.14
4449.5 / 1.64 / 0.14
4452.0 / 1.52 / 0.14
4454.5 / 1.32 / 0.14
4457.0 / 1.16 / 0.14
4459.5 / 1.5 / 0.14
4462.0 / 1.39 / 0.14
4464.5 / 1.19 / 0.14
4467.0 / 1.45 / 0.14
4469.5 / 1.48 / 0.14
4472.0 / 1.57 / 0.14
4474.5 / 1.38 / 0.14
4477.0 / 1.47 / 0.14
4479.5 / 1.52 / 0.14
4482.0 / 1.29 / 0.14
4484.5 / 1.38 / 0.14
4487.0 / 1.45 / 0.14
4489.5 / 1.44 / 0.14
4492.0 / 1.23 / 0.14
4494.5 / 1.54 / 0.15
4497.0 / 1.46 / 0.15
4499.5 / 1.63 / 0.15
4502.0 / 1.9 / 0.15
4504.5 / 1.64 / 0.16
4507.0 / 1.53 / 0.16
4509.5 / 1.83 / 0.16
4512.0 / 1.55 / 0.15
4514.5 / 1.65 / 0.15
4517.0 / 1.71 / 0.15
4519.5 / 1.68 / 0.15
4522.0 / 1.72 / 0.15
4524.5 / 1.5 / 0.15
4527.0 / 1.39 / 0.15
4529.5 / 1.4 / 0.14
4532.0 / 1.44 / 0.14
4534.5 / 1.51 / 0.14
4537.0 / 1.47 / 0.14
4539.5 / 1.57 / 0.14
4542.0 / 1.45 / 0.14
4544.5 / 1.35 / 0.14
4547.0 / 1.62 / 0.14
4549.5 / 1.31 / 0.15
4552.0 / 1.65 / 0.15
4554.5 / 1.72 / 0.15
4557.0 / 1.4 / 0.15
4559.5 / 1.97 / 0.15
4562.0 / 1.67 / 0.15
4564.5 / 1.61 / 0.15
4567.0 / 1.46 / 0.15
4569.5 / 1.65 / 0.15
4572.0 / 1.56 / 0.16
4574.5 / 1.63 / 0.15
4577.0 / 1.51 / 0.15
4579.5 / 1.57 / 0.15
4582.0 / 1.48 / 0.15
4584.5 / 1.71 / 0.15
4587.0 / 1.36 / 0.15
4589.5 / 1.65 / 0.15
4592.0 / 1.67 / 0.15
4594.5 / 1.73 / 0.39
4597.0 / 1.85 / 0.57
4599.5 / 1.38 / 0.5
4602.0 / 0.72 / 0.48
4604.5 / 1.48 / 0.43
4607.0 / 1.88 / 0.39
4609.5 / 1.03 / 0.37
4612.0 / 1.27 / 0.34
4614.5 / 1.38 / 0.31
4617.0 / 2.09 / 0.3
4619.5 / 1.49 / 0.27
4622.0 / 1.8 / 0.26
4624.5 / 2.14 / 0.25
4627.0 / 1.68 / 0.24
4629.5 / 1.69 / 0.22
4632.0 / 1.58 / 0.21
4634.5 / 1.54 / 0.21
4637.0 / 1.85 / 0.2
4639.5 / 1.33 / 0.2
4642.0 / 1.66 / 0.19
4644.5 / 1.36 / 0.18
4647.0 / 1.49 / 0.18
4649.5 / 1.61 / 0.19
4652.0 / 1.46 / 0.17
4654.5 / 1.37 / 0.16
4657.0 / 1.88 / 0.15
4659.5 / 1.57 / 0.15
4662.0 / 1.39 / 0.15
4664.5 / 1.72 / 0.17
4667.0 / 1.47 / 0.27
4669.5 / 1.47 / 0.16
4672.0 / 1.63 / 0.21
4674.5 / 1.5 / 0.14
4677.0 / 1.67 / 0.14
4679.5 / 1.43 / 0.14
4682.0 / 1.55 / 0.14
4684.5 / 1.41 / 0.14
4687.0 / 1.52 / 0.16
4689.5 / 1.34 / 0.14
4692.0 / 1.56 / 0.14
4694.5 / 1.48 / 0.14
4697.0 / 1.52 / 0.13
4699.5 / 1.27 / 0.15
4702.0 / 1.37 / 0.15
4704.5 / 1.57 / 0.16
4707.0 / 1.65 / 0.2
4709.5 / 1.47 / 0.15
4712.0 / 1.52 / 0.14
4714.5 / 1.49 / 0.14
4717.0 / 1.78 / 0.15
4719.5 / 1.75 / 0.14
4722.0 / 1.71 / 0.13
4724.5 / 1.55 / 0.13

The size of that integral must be 7.1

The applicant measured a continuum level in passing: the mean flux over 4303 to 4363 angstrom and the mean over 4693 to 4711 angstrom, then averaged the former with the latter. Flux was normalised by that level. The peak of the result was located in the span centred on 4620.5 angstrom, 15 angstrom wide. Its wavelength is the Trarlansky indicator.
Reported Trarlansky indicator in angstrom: 4624.5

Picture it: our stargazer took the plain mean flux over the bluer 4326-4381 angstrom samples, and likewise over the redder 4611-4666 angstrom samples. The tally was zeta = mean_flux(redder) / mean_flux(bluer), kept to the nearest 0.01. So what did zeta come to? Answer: 1.28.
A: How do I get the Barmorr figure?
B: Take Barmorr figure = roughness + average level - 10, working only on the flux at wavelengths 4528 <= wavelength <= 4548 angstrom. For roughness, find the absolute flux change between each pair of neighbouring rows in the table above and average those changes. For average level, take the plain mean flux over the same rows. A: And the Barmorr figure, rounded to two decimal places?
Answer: -8.42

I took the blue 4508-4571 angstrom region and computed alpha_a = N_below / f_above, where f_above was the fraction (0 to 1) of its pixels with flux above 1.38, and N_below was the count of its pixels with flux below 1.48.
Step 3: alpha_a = 10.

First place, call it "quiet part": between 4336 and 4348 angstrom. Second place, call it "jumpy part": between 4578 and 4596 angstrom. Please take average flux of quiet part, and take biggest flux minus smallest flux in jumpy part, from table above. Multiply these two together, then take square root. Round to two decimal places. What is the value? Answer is 0.63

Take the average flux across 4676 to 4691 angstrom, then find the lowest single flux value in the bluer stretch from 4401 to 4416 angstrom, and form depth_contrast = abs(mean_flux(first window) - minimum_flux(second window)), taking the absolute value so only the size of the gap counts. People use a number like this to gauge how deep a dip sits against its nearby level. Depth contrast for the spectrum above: 0.63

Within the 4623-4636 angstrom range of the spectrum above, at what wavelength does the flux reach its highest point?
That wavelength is 4624.5 angstrom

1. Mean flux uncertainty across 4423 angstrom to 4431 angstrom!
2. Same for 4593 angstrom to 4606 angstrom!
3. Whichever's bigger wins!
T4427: 0.5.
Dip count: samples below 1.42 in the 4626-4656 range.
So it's 3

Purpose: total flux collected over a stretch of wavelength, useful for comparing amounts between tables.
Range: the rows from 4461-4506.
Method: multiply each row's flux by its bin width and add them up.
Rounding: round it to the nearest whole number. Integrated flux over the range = 66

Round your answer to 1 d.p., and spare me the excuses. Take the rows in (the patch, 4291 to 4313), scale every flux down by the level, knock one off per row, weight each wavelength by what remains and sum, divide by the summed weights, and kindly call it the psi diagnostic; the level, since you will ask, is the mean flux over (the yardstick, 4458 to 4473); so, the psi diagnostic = 4303.0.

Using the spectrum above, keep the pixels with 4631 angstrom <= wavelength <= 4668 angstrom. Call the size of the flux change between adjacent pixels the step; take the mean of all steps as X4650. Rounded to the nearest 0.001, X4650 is 0.255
